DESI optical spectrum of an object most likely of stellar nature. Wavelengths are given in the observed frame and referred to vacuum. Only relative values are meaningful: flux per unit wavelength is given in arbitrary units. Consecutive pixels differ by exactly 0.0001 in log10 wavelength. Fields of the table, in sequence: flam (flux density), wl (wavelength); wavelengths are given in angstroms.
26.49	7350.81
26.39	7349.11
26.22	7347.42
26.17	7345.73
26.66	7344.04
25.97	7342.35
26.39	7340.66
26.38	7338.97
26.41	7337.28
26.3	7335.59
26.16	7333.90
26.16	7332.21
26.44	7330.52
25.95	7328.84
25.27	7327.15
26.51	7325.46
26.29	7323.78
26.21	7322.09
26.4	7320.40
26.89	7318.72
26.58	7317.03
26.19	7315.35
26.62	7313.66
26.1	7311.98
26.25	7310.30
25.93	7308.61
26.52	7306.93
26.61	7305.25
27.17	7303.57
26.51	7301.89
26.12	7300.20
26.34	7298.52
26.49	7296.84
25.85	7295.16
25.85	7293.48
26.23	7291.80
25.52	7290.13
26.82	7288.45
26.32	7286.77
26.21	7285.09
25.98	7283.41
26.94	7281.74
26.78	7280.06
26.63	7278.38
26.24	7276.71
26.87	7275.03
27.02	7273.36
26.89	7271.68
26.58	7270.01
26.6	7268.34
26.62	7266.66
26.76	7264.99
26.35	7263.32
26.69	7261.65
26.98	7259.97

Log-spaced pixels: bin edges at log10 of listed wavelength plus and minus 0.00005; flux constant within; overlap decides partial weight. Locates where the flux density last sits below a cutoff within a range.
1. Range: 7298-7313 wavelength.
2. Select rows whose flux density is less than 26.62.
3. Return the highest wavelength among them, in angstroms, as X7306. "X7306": 7311.98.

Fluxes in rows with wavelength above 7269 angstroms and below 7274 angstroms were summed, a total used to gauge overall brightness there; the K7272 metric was 80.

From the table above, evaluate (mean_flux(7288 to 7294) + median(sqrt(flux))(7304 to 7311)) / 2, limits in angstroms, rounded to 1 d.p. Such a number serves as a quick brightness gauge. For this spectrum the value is 15.6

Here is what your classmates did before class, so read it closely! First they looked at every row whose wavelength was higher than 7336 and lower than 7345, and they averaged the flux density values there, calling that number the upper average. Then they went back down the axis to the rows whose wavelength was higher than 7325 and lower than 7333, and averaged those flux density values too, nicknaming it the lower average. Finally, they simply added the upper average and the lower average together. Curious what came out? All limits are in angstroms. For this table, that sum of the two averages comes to 52.4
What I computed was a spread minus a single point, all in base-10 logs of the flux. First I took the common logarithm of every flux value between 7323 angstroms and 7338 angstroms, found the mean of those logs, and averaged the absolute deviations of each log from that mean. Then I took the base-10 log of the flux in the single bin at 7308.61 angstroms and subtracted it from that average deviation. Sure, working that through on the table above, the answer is -1.41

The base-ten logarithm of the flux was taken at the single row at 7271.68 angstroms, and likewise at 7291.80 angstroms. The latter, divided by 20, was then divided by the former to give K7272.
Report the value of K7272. 0.0496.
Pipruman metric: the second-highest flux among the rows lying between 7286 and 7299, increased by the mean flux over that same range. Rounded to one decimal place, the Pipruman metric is 52.7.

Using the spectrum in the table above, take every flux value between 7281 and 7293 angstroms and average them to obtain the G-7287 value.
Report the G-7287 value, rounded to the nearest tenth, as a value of 26.3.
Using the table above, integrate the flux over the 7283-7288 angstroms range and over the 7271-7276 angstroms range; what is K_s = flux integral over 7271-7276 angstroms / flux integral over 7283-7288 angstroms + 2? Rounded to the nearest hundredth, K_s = 3.03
